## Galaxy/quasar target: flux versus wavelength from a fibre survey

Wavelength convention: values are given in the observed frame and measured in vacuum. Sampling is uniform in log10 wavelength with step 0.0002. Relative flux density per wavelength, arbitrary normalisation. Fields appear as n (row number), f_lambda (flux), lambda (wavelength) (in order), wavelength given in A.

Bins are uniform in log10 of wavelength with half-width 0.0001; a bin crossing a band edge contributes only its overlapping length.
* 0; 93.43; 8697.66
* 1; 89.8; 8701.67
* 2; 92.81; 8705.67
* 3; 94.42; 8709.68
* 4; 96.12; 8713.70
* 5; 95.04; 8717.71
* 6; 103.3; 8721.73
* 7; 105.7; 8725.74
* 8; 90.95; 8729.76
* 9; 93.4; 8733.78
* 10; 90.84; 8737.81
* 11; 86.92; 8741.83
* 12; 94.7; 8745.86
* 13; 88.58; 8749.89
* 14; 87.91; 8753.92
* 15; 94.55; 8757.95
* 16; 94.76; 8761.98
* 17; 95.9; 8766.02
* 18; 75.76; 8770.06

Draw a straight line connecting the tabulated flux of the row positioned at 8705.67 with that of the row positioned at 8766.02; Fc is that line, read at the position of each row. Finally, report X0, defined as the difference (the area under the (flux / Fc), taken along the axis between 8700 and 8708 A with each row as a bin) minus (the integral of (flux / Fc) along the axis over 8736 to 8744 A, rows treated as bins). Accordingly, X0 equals 0.4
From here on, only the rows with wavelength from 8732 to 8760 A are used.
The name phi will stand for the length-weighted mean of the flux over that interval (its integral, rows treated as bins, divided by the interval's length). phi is 91.0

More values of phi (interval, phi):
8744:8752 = 91.5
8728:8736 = 92.1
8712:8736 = 97.4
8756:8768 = 95.1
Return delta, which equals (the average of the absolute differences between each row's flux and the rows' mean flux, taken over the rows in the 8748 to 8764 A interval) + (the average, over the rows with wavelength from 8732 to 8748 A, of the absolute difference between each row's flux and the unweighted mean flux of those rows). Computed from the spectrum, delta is 5.8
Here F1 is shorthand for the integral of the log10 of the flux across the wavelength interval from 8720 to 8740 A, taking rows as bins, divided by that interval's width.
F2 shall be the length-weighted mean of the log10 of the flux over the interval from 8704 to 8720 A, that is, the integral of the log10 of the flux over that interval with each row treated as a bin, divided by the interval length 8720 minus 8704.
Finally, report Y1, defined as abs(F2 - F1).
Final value 0.009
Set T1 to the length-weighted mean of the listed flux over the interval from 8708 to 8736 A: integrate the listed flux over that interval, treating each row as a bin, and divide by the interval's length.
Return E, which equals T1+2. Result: 98.9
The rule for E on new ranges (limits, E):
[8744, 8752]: 93.5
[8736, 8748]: 92.8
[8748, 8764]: 93.5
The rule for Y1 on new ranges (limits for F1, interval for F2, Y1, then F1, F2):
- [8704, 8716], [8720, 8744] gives 0.002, 1.97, 1.977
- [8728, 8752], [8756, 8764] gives 0.019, 1.96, 1.977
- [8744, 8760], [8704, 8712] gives 0.009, 1.96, 1.970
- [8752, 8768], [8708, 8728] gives 0.025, 1.97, 1.994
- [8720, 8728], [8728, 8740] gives 0.057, 2.02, 1.962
